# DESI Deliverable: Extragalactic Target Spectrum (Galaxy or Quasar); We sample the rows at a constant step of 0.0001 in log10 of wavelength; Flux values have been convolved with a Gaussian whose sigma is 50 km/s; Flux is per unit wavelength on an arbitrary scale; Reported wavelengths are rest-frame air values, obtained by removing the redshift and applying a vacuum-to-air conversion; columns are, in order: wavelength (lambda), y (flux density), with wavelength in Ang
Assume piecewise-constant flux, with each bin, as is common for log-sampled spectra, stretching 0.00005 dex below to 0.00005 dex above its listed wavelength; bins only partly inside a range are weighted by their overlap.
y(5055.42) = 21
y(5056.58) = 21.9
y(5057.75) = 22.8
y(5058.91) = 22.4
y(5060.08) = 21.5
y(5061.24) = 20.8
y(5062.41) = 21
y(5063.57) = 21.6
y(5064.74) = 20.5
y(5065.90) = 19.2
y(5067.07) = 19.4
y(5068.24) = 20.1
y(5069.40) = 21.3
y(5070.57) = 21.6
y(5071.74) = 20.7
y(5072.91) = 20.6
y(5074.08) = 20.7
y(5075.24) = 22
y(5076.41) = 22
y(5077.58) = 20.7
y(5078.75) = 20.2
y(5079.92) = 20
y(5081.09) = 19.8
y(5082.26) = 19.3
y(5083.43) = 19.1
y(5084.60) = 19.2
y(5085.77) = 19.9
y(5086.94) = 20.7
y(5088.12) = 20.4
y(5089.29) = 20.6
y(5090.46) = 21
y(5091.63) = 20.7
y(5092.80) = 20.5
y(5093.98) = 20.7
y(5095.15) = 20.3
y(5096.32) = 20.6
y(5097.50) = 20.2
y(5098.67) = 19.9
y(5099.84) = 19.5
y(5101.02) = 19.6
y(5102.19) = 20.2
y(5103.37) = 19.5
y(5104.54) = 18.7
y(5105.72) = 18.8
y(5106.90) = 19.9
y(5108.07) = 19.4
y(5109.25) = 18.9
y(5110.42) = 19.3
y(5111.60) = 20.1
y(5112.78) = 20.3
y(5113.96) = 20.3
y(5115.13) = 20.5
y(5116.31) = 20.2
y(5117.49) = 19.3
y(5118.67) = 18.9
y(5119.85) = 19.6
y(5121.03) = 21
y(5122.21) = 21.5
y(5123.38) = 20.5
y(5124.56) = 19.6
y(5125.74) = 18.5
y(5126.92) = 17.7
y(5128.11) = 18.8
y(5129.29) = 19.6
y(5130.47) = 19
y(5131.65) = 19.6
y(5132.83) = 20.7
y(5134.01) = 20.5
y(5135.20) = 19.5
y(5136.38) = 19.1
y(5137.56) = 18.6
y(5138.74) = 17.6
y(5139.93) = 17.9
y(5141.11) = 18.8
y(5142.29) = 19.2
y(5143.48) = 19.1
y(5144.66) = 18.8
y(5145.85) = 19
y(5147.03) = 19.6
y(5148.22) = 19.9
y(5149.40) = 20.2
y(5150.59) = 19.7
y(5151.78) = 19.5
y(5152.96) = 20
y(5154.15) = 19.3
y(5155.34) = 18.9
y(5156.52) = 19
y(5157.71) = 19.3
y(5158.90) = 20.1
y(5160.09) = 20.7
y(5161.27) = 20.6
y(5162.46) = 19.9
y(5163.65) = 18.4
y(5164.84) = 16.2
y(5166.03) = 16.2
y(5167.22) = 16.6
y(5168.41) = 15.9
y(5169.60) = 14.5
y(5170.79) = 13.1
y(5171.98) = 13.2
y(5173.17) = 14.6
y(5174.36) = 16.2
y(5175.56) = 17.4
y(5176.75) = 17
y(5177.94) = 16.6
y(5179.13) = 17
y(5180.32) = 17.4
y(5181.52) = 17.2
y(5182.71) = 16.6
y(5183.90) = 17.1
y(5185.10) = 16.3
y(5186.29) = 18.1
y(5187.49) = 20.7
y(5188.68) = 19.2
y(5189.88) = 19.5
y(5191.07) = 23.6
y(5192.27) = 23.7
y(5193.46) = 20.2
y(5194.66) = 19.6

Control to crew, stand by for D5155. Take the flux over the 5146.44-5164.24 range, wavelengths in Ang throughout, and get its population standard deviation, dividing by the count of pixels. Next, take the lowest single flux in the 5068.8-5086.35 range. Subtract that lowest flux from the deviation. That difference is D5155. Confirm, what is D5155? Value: -18.5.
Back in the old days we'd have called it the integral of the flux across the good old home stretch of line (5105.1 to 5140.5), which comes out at 690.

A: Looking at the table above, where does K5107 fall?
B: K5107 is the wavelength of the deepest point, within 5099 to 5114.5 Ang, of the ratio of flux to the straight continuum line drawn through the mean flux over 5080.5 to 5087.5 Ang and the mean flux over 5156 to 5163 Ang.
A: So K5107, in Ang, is 5104.54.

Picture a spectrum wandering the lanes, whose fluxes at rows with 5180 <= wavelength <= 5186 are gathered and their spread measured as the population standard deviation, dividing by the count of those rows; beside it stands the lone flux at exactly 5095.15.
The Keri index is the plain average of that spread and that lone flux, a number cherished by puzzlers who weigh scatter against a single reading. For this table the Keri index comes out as 10.4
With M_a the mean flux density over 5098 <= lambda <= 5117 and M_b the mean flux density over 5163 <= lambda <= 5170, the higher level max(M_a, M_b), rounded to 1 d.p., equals 19.7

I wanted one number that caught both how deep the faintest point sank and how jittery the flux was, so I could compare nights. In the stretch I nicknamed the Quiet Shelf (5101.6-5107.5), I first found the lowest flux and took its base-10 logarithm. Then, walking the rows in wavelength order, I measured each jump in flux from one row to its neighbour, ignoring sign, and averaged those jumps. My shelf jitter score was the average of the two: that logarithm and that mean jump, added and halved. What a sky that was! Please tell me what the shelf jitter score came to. 0.97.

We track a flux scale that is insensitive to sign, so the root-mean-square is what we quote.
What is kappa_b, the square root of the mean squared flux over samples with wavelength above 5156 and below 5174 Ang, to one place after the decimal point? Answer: 17.4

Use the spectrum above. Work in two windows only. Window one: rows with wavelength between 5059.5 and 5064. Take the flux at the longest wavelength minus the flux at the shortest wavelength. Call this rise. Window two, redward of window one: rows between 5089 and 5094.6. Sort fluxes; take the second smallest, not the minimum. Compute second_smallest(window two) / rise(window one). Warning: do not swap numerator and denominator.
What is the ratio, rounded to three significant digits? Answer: 206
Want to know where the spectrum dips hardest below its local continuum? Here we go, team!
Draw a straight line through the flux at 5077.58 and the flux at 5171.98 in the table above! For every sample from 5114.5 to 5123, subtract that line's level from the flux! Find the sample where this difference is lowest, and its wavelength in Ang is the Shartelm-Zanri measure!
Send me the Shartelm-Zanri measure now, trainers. 5118.67 Ang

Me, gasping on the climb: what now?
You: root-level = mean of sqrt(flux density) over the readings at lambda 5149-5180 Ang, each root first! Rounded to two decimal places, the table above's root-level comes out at 4.20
